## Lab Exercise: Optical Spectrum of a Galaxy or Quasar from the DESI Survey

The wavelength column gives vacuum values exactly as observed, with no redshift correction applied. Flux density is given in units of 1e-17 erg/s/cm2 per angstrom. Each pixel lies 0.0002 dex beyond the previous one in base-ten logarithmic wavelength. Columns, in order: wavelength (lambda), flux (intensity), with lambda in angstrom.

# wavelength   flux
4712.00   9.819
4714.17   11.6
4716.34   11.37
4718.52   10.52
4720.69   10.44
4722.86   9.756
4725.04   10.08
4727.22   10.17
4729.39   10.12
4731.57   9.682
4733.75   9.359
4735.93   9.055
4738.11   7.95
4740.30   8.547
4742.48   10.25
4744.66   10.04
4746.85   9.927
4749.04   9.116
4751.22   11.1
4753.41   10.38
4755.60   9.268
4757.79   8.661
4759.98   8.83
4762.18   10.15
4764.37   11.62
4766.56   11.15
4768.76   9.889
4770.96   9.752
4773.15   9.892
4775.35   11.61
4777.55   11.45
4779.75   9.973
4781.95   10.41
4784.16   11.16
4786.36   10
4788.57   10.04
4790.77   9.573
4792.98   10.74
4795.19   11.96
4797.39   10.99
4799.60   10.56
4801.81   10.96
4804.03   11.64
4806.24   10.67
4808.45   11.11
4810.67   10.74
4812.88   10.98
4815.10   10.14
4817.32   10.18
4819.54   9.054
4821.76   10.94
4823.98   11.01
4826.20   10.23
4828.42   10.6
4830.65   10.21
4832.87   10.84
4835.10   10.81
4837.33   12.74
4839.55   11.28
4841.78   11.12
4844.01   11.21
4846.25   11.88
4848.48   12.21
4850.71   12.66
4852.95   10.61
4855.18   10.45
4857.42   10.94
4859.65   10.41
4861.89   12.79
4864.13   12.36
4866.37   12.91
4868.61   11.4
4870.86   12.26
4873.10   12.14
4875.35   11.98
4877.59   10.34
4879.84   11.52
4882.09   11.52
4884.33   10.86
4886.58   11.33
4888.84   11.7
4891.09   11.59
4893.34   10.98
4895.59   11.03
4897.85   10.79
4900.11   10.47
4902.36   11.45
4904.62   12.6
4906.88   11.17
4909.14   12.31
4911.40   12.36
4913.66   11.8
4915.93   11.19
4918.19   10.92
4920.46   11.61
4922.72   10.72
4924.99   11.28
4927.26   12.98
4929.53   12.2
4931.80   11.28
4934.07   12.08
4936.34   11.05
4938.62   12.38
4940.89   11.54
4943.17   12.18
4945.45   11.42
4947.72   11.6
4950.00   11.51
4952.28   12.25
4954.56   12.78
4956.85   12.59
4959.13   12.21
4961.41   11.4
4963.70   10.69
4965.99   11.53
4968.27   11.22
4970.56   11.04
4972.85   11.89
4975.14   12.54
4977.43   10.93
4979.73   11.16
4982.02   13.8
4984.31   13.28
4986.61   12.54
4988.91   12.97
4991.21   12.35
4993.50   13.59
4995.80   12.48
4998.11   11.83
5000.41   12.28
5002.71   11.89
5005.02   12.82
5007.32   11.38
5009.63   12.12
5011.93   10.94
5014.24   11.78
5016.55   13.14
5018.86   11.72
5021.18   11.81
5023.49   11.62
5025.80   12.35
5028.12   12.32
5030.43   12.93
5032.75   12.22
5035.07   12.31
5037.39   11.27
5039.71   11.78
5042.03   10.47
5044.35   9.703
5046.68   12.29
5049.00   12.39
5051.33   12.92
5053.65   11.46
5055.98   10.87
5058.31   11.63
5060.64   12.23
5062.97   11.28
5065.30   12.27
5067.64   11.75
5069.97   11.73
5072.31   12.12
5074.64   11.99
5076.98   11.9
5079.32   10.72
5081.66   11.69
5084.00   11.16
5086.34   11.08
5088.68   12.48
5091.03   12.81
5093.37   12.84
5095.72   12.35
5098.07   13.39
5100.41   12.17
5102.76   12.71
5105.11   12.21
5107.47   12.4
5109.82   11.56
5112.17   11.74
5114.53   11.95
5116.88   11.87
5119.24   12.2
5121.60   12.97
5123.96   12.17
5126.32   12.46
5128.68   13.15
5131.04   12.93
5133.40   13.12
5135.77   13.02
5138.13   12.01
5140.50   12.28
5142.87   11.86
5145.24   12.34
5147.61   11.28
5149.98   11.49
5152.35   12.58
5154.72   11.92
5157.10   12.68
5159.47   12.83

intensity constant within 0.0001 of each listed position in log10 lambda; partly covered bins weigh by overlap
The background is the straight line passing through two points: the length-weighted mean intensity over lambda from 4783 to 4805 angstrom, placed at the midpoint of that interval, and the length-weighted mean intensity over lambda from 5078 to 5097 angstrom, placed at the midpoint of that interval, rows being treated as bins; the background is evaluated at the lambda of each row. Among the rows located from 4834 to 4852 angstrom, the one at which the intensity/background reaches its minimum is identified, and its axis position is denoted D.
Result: 4835.10 angstrom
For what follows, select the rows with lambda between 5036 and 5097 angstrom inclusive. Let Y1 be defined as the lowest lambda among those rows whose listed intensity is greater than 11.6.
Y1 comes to 5039.71 angstrom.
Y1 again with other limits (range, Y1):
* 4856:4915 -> 4861.89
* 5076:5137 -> 5076.98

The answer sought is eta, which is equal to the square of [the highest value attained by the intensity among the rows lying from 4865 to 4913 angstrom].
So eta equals 167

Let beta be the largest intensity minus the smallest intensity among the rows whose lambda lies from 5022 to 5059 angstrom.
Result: 3.2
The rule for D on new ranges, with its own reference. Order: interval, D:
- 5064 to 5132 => 5079.32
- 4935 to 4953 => 4936.34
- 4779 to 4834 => 4819.54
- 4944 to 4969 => 4963.70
